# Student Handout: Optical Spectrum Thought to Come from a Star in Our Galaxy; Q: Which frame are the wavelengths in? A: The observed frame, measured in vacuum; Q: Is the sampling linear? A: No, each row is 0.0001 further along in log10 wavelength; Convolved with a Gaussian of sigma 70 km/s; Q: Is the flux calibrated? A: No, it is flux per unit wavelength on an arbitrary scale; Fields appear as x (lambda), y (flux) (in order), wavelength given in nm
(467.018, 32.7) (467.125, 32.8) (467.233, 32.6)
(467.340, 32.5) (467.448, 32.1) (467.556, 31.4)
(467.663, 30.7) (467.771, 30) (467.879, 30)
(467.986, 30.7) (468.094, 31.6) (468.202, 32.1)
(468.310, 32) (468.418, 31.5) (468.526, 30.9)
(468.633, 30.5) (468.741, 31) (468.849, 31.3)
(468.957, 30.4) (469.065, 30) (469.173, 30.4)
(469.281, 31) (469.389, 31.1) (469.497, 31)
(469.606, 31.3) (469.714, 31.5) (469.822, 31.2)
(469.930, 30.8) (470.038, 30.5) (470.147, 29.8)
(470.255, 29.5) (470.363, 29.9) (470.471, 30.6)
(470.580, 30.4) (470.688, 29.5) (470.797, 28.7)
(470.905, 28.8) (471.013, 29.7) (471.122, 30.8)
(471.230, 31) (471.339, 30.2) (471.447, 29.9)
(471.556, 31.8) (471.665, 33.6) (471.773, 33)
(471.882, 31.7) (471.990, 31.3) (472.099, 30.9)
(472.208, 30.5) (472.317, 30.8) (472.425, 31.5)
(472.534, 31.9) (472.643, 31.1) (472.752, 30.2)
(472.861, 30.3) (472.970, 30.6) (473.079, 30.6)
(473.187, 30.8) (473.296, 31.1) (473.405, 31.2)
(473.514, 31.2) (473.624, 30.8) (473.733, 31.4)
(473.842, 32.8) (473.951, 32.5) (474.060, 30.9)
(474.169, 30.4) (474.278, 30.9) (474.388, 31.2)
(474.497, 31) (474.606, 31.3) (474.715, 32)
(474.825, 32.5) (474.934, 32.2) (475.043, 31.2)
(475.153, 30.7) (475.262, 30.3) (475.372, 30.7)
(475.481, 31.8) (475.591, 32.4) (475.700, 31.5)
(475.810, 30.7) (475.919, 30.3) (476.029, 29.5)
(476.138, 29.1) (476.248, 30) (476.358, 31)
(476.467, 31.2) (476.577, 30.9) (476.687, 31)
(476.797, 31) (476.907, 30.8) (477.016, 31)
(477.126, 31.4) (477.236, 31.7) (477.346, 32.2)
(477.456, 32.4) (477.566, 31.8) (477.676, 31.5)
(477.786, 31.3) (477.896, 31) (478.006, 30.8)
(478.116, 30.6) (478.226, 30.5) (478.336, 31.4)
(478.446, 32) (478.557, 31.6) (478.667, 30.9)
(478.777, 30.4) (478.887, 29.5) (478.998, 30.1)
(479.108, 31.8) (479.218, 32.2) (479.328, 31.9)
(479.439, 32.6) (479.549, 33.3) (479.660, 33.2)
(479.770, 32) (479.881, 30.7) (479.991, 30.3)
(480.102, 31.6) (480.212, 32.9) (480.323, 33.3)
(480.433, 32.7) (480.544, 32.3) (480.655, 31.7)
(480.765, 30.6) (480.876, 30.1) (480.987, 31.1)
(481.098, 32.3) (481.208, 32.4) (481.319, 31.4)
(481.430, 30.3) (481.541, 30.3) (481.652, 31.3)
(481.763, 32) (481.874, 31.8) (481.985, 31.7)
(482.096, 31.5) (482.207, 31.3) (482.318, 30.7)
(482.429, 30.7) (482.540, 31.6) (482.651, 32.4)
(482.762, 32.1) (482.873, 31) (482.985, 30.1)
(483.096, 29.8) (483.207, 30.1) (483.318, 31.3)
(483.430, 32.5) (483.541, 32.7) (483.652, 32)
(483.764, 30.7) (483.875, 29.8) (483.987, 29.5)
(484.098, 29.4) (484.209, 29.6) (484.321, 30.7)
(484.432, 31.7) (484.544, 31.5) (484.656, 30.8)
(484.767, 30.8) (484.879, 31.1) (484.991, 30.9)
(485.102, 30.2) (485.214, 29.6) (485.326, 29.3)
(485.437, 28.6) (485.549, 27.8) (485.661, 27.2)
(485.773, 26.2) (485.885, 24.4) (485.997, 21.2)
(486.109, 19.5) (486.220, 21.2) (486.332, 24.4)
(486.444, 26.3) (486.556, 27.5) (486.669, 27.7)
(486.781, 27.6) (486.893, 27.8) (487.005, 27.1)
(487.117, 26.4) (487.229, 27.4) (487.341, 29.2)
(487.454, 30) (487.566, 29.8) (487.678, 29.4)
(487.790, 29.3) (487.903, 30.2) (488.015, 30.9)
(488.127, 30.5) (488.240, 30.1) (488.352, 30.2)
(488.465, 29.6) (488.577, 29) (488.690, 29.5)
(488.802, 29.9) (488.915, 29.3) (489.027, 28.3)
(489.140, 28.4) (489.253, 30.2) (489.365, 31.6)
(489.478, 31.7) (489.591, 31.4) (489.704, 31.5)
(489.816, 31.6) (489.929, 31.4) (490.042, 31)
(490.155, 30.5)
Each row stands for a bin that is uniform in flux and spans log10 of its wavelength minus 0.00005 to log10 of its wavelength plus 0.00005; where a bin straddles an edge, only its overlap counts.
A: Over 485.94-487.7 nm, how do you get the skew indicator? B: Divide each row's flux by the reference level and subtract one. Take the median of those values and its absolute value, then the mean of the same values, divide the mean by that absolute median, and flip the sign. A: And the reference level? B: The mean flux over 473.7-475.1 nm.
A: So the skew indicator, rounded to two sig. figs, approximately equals 1.3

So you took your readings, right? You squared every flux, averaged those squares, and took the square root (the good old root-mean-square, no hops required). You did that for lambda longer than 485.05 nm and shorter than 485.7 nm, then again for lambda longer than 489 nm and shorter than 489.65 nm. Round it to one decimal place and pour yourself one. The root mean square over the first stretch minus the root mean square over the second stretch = -1.5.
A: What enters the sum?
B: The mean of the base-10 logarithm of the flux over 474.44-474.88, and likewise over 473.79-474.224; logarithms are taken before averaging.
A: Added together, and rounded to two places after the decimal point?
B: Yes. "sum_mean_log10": 3.00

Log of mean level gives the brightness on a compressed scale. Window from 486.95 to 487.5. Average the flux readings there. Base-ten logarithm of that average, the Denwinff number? 1.45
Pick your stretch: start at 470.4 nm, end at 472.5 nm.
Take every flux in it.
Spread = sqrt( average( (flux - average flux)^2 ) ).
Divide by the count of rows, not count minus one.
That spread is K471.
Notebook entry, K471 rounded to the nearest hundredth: 1.21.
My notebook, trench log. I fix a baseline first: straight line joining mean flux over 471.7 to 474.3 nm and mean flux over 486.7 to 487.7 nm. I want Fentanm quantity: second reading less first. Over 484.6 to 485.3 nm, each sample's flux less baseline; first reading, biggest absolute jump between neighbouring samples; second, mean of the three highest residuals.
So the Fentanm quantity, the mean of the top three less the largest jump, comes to 1.5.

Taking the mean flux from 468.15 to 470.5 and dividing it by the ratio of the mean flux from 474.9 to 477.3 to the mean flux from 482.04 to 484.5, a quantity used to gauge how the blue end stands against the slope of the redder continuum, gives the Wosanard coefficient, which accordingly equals 30.9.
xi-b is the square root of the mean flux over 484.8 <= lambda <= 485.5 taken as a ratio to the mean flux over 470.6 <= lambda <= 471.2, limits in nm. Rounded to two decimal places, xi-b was 1.01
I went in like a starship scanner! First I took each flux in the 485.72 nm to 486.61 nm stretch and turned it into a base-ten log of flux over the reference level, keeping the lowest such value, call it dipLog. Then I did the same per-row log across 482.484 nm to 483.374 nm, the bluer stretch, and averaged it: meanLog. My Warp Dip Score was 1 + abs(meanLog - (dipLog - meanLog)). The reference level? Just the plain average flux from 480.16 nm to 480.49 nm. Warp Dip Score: 1.18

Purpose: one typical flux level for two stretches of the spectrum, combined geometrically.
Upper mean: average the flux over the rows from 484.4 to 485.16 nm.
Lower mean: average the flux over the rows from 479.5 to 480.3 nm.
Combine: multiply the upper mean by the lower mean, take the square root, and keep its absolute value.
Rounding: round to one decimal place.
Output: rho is 31.5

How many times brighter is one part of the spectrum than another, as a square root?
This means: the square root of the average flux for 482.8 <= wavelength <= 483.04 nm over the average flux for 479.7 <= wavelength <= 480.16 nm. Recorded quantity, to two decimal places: 0.99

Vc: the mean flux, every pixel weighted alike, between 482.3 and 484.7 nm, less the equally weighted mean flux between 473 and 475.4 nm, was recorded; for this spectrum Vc -0.32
